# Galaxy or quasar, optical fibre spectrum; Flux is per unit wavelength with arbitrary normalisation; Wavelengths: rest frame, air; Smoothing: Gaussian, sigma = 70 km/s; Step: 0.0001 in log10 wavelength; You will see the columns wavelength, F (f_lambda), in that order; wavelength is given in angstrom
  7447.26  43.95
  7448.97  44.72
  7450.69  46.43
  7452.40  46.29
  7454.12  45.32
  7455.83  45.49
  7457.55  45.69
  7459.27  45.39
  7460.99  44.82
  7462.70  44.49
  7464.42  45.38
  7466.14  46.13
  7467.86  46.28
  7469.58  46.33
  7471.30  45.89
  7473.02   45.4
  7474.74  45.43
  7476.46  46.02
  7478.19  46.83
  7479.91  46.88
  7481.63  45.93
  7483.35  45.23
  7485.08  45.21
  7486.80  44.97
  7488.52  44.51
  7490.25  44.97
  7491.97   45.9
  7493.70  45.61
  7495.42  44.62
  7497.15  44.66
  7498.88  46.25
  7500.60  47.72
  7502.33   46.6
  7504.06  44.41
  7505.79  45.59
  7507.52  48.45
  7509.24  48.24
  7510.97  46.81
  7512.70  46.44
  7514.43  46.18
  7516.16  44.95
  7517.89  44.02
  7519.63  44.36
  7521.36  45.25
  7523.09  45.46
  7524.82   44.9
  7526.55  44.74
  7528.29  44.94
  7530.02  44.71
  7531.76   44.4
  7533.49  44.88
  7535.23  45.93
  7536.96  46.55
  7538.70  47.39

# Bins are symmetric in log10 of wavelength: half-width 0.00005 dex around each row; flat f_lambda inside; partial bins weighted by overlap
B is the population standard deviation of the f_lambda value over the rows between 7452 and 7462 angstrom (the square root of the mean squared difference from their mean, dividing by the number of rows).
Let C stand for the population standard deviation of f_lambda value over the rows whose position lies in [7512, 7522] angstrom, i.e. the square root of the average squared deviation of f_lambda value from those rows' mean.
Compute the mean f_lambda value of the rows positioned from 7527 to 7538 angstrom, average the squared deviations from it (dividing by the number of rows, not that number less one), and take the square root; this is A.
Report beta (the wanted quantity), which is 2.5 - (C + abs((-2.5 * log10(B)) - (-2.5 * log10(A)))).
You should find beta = 1.0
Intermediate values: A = 0.75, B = 0.44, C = 0.88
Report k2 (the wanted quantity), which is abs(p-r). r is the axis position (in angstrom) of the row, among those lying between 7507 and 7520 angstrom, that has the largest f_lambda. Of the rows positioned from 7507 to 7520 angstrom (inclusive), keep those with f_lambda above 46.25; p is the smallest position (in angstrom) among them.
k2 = 0.0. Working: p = 7507.52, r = 7507.52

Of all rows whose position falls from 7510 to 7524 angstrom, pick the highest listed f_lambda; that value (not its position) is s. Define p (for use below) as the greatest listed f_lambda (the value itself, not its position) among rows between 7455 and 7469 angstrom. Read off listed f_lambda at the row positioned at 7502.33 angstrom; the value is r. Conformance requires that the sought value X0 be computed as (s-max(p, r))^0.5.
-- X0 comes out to 0.46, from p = 46.28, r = 46.6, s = 46.81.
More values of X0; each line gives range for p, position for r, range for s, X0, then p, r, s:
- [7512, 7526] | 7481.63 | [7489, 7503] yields 1.13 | 46.44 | 45.93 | 47.72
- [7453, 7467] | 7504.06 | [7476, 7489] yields 0.87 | 46.13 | 44.41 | 46.88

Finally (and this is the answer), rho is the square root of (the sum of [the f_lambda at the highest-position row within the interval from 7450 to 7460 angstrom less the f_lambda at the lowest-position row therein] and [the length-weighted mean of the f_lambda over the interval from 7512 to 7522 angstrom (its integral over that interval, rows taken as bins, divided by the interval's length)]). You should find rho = 6.64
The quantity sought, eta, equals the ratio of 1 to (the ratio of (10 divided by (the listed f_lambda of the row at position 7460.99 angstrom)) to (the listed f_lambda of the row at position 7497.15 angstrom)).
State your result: 200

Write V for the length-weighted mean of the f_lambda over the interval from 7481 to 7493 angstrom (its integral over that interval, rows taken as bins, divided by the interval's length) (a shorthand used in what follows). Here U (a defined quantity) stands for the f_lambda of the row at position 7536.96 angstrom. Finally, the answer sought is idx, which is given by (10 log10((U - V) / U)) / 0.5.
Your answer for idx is -31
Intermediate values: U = 46.55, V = 45.2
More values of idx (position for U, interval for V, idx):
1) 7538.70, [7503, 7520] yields -31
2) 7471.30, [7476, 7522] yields -54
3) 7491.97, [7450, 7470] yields -46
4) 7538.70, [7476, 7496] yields -28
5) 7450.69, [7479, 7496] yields -33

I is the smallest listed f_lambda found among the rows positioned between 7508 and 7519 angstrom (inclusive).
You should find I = 44.02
